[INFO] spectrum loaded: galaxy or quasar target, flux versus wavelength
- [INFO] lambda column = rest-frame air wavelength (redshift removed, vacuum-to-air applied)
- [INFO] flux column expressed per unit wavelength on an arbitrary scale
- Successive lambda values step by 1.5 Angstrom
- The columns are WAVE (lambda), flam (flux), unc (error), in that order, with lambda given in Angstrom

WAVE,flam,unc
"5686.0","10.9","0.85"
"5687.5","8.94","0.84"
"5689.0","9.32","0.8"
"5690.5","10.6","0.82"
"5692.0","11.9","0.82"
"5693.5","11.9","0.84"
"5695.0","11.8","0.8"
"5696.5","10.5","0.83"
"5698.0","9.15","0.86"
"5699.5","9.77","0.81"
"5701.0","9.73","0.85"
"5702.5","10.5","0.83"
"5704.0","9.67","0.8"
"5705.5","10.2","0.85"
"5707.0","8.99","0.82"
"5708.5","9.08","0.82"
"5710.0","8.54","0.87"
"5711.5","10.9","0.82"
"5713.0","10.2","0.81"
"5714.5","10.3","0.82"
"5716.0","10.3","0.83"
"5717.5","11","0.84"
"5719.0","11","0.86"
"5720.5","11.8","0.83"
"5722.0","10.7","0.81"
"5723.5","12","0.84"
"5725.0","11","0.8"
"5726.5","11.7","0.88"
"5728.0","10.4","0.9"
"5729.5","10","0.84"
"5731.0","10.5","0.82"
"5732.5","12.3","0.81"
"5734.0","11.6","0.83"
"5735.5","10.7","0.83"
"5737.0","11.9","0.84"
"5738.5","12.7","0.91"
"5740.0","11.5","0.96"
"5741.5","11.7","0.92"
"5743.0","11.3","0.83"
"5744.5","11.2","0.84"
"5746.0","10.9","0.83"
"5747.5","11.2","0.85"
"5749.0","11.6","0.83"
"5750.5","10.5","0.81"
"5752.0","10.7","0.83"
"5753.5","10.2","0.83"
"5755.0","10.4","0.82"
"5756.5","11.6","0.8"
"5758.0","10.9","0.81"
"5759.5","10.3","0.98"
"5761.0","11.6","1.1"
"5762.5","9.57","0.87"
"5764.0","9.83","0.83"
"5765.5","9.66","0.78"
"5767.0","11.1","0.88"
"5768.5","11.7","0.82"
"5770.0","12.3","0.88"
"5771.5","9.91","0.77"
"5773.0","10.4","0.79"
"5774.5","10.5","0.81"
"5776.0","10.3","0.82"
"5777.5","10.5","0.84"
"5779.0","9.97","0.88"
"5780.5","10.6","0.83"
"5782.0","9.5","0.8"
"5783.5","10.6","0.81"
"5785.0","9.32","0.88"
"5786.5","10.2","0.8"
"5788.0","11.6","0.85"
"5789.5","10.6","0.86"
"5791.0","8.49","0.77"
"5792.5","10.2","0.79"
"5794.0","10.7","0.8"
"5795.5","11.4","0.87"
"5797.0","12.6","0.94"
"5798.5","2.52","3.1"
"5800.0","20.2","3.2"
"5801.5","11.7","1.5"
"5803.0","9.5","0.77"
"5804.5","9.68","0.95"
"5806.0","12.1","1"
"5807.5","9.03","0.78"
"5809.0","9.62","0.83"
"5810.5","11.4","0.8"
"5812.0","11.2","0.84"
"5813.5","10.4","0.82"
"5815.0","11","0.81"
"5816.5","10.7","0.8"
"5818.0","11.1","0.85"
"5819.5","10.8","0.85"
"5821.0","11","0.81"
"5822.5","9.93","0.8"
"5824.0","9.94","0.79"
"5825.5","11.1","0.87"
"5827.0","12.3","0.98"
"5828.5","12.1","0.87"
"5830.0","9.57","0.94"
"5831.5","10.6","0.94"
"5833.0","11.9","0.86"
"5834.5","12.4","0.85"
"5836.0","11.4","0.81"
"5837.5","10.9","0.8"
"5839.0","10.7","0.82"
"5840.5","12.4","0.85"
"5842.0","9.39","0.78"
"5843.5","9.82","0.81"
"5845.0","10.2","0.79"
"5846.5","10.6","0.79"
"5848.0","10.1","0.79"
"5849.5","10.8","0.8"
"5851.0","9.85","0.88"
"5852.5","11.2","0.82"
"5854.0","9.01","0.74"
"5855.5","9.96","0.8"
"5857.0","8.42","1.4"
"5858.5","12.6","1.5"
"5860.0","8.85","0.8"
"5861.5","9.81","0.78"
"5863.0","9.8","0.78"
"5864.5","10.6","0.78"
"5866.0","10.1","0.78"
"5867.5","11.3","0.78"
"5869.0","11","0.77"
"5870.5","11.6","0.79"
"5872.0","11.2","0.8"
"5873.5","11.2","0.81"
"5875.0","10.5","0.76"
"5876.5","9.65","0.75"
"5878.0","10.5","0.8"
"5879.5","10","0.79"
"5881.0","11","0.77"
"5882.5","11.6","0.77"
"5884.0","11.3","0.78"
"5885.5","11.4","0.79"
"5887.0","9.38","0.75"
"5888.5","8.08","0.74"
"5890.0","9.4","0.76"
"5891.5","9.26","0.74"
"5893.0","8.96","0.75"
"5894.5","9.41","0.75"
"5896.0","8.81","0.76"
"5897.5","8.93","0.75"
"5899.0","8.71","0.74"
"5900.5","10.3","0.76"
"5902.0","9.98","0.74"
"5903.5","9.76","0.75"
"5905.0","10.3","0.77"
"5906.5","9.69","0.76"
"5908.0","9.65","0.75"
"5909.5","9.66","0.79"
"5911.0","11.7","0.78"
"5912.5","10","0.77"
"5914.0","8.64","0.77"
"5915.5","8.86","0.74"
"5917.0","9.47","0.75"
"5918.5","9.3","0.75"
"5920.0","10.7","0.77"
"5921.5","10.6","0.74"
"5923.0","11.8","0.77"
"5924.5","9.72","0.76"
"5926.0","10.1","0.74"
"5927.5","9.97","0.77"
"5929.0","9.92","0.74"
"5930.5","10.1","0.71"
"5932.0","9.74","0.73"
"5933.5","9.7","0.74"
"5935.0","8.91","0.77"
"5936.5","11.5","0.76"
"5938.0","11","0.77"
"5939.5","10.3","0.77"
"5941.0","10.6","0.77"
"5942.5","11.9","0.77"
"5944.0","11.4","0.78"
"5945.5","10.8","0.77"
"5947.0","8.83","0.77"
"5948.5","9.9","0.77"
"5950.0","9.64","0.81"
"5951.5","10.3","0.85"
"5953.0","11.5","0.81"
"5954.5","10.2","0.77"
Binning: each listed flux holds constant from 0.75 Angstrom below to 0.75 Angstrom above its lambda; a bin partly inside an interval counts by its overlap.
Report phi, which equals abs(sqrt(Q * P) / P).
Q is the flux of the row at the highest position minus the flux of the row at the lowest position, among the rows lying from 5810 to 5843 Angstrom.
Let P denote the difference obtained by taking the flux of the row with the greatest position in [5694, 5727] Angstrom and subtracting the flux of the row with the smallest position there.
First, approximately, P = -0.1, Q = -2.0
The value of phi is 4.5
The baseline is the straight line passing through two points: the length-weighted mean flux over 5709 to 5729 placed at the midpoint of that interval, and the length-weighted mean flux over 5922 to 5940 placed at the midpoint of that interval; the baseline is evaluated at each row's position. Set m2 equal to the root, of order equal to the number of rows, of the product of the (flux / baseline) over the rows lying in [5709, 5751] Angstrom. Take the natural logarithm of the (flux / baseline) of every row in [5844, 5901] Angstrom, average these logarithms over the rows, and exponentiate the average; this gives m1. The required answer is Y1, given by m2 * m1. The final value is 1.00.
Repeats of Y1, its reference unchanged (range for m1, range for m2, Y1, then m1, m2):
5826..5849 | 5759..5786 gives 1.02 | 1.04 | 0.98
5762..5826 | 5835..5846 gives 1.00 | 0.98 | 1.02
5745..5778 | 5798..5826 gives 0.97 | 1.01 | 0.96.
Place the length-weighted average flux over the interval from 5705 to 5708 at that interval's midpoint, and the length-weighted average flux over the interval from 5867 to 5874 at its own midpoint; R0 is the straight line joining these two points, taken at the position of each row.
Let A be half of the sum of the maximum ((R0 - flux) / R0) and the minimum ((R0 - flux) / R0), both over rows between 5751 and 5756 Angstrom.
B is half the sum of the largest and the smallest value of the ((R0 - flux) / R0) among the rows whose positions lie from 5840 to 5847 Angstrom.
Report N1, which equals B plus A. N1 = 0.0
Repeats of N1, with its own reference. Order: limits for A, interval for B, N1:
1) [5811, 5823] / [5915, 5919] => 0.2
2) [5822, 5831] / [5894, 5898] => 0.2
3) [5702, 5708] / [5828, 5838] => 0.0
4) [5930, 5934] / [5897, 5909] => 0.3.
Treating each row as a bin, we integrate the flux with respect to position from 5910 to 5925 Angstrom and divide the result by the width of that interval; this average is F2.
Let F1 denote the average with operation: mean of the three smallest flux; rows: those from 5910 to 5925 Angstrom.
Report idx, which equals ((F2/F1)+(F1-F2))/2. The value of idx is -0.01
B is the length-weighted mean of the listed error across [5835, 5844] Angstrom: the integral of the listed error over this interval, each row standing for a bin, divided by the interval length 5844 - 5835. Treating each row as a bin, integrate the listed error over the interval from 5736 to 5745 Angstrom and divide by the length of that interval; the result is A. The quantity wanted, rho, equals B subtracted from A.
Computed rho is 0.07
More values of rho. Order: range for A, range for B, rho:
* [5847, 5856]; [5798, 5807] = -0.88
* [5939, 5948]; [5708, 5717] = -0.06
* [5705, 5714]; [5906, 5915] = 0.06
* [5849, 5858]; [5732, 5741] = 0.06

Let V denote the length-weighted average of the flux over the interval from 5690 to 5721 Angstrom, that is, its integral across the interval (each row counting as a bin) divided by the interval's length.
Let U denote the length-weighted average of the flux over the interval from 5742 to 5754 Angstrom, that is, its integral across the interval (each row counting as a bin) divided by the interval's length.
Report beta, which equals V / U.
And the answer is 0.94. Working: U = 11.0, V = 10.36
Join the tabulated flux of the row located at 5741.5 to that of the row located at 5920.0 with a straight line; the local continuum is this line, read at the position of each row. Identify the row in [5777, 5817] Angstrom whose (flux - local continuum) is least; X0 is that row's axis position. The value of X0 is 5798.5 Angstrom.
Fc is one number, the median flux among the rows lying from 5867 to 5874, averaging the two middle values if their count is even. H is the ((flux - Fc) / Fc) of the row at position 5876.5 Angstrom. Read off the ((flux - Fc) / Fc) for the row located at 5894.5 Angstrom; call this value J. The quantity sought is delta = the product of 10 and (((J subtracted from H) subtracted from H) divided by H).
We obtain 12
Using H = -0.14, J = -0.16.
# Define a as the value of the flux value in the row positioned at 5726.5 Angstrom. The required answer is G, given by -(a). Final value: -11.7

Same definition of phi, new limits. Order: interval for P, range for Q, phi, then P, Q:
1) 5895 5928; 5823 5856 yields 0.1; 1.2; 0.0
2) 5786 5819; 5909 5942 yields 1.0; 0.9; 0.9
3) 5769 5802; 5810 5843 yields 1.8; -0.6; -2.0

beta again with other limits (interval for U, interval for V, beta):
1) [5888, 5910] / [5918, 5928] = 1.10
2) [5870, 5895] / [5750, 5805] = 1.03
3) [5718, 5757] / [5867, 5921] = 0.90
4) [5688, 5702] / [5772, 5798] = 0.99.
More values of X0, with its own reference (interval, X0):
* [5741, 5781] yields 5762.5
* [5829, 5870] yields 5857.0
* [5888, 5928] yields 5888.5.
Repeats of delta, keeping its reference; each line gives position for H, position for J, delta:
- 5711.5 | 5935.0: 76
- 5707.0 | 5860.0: 11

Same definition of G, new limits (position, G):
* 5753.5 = -10.2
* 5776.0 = -10.3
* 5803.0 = -9.5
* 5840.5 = -12.4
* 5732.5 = -12.3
